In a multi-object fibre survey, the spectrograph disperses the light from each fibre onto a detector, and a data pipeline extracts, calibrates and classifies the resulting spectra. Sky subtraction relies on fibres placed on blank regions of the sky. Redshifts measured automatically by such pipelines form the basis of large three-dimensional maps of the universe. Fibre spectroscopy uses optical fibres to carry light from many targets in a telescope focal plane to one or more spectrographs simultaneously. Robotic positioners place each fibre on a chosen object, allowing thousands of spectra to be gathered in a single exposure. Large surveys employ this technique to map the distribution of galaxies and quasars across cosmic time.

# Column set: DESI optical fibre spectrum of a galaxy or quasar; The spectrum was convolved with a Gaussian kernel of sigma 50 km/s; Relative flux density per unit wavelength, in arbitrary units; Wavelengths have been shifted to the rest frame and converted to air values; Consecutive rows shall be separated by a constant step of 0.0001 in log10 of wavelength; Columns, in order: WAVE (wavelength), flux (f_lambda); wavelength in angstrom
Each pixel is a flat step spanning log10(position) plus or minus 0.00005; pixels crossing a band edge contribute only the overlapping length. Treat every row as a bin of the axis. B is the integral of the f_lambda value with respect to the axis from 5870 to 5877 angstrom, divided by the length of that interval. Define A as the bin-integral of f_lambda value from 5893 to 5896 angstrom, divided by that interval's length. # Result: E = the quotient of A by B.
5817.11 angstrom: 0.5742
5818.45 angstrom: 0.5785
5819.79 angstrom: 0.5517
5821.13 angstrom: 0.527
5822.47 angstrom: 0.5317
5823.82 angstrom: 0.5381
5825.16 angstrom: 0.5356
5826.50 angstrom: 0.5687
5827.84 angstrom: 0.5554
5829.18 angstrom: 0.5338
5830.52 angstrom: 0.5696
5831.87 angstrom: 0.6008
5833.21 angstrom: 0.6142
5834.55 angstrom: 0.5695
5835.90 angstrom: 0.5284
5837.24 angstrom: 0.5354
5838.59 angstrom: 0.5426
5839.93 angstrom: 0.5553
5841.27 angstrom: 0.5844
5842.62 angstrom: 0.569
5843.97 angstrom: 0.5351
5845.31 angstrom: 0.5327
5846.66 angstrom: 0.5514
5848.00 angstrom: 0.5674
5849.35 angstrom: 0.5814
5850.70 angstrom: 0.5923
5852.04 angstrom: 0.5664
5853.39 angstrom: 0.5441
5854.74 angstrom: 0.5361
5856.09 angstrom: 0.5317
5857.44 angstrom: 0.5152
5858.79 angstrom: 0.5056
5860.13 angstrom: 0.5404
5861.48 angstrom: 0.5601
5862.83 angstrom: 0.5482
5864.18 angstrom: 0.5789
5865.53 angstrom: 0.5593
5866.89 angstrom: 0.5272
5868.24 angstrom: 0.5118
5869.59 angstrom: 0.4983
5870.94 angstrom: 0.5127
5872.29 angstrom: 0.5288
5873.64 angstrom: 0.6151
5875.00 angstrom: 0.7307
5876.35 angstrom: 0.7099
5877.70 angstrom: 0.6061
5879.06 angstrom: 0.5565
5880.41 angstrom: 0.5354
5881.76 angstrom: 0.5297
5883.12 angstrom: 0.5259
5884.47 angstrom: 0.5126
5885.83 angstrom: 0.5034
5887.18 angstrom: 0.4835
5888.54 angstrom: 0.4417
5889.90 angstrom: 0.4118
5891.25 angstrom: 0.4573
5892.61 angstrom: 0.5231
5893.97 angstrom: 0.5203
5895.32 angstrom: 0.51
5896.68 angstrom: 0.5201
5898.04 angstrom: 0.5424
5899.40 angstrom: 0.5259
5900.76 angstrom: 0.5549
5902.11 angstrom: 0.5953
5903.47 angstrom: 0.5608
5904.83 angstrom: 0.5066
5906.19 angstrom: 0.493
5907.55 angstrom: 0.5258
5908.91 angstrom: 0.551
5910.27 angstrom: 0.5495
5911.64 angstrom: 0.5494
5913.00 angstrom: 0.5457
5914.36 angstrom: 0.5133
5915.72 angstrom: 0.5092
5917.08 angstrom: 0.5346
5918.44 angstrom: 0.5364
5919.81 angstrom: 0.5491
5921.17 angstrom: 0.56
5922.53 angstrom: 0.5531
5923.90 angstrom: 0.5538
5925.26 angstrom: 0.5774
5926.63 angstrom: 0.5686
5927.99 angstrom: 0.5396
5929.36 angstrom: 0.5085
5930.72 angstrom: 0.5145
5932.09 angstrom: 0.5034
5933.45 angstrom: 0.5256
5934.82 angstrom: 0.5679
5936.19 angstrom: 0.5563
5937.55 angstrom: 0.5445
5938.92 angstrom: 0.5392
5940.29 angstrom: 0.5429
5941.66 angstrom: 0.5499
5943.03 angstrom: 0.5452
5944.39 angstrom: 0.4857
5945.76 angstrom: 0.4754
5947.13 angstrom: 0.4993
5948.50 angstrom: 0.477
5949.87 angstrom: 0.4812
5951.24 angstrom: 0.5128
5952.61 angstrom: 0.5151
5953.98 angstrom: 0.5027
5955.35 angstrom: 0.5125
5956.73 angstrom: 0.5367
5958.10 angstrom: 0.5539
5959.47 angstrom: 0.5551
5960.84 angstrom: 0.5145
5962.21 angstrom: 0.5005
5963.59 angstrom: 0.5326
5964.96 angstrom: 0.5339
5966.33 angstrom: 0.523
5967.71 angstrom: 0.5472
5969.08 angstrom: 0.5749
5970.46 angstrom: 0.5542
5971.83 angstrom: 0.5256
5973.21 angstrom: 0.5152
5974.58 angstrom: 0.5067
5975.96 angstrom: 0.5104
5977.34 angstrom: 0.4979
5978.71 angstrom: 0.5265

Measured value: 0.8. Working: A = 0.516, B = 0.615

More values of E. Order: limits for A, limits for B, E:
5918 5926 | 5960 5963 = 1.1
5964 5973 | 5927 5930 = 1.0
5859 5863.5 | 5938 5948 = 1.1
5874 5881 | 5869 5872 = 1.2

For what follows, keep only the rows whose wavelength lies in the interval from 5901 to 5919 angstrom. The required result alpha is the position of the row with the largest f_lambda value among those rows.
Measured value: 5902.11 angstrom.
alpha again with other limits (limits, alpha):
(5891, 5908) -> 5902.11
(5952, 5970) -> 5969.08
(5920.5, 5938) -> 5925.26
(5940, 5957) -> 5941.66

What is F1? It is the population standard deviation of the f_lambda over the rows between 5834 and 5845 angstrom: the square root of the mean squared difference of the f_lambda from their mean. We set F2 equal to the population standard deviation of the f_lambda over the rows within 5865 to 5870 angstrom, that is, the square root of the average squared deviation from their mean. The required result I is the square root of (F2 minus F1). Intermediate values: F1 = 0.019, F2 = 0.023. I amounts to 0.062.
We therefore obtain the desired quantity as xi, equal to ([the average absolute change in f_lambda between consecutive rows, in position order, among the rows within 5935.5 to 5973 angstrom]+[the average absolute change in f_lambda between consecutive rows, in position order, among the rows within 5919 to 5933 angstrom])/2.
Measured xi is 0.0158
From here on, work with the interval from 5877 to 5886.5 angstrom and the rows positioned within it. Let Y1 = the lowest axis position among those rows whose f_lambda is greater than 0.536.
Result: 5877.70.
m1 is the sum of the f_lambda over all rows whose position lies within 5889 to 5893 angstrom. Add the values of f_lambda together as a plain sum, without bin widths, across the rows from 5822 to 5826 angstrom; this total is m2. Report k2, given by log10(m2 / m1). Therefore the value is 0.06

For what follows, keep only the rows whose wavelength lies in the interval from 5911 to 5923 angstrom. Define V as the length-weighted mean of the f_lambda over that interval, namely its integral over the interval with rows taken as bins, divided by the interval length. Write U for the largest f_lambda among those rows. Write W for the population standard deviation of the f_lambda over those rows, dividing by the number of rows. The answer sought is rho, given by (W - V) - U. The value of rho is -1.08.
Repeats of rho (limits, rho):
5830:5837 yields -1.16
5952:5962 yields -1.06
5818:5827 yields -1.11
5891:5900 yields -1.03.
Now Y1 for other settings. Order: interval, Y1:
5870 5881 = 5873.64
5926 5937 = 5926.63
